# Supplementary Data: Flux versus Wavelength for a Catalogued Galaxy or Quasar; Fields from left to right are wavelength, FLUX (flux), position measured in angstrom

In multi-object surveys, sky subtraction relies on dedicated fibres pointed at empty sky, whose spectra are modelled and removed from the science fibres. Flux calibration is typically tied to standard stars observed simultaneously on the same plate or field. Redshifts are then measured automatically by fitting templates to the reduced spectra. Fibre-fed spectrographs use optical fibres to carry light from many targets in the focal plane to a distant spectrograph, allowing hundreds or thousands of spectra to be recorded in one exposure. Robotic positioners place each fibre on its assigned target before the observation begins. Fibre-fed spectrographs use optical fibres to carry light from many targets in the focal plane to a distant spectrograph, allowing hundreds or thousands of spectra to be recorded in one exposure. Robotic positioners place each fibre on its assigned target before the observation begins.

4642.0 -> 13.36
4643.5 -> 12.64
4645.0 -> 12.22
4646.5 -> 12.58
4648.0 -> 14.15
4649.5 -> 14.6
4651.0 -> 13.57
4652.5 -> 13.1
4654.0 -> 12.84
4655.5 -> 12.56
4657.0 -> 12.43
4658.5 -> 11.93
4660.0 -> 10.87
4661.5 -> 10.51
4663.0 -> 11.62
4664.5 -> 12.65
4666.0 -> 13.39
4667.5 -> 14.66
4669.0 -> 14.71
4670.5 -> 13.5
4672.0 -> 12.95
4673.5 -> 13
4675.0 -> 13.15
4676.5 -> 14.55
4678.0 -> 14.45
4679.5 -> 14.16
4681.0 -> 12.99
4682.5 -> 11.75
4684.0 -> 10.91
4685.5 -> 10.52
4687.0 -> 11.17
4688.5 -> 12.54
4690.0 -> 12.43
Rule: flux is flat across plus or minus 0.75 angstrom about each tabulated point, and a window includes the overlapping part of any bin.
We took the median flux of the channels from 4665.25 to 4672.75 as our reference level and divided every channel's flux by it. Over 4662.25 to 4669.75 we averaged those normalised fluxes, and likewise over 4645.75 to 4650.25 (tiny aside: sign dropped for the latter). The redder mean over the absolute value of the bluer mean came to 0.97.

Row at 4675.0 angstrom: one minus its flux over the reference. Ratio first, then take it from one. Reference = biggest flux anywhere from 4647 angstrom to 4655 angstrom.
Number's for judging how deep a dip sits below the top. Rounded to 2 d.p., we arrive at 0.10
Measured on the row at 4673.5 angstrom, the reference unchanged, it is 0.11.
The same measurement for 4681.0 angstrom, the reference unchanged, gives 0.11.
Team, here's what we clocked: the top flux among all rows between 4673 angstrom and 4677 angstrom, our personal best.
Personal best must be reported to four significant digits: 14.55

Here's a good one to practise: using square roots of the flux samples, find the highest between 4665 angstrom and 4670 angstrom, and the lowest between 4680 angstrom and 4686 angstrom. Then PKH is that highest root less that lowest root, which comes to 0.59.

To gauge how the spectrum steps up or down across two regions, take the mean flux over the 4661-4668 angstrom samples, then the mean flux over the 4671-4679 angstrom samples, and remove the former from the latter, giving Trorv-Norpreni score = 1.1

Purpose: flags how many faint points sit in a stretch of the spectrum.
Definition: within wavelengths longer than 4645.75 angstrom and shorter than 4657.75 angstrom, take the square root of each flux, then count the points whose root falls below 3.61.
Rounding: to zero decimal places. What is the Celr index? 4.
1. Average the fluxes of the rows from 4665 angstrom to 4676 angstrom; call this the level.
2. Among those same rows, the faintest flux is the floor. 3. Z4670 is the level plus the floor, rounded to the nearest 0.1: 26.6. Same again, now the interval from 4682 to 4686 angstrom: 21.6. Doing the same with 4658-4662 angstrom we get 21.6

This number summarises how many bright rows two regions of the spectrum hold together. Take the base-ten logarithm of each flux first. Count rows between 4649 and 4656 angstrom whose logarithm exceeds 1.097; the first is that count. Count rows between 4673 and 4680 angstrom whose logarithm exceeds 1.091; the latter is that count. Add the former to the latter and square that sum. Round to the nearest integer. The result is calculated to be 100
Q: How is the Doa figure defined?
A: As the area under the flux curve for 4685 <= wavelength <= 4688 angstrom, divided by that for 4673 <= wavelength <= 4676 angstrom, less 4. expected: -3.17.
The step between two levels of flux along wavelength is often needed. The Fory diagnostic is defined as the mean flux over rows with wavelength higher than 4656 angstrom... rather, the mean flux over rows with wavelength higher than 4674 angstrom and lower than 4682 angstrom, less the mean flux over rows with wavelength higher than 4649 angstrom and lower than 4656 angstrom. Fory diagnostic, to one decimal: 0.5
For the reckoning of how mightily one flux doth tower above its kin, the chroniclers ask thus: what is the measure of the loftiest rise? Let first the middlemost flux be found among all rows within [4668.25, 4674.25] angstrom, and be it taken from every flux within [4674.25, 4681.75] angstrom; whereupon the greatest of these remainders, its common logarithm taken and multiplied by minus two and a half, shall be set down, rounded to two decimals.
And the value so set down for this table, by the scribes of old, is -0.28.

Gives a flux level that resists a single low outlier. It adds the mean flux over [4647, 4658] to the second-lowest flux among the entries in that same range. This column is 26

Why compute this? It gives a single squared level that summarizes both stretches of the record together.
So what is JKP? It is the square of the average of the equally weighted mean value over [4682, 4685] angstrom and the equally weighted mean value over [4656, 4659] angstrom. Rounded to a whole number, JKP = 138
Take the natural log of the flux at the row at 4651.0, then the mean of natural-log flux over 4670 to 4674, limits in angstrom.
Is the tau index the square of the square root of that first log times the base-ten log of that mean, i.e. 1.07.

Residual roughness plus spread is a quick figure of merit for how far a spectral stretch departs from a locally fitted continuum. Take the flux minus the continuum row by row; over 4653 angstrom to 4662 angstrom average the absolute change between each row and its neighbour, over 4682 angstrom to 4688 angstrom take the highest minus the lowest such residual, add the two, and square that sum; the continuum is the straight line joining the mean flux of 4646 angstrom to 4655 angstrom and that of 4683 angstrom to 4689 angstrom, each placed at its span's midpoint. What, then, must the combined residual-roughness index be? 2.0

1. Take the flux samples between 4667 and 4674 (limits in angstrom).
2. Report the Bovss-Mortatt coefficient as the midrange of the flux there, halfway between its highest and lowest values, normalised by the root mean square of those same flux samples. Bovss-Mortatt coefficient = 1.00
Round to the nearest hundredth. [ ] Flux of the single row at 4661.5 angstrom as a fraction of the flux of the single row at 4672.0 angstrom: 0.81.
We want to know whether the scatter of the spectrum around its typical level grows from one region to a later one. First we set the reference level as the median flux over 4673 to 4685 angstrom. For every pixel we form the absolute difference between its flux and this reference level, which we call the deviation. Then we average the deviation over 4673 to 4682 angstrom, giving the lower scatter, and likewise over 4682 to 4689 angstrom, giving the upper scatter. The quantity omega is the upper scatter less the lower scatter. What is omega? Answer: 1.0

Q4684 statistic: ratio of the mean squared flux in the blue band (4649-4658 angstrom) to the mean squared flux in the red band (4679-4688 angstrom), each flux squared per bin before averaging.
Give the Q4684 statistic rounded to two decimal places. 1.21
